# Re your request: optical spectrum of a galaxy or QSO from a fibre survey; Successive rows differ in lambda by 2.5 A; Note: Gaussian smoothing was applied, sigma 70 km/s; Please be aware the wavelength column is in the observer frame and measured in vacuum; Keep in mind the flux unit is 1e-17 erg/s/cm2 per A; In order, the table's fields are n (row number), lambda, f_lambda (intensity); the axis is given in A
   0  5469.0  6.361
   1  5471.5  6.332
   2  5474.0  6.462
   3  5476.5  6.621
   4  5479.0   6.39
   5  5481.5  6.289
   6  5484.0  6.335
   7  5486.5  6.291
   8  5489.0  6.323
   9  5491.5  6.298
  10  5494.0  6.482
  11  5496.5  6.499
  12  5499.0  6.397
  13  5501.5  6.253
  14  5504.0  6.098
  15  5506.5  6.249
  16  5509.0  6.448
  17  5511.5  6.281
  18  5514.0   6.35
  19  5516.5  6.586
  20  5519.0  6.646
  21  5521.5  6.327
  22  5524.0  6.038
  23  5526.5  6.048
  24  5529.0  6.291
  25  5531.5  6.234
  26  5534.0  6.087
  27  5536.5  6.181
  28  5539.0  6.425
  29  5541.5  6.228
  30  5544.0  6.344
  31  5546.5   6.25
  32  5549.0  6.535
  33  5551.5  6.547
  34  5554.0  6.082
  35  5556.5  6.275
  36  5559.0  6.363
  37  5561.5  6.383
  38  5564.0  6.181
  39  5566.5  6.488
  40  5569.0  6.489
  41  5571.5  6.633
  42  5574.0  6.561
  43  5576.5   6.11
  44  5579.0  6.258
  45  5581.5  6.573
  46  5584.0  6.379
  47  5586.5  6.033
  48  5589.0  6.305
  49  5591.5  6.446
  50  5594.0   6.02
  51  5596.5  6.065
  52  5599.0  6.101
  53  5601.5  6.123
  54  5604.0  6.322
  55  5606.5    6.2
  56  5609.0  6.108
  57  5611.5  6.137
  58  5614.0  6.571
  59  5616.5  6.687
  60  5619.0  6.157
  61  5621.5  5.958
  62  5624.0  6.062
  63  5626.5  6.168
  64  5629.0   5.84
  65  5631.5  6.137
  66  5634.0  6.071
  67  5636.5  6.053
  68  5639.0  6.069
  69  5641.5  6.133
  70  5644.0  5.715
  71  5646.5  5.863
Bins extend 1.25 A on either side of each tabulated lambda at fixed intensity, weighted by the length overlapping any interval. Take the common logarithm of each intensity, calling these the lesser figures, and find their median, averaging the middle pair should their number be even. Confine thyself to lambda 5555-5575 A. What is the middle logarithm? 0.809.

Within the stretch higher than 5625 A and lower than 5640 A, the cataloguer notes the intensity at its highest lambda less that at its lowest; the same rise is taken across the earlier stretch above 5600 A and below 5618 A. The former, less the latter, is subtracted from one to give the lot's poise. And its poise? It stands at 1.66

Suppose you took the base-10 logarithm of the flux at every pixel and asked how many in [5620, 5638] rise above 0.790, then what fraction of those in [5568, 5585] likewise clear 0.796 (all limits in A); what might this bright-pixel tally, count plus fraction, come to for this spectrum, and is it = 1.9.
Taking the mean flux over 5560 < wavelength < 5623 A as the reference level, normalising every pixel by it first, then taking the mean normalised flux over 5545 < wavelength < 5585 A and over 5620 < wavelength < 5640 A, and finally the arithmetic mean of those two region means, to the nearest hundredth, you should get 0.99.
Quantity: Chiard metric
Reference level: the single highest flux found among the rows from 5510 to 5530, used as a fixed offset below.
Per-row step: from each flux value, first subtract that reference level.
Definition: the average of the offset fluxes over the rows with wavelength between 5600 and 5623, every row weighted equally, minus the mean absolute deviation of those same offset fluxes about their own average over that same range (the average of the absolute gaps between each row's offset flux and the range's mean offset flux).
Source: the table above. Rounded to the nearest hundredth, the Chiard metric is -0.58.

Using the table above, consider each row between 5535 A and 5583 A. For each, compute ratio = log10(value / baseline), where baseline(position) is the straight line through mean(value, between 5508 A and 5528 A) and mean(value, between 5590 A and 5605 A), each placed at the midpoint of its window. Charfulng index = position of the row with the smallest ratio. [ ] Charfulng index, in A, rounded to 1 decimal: 5554.0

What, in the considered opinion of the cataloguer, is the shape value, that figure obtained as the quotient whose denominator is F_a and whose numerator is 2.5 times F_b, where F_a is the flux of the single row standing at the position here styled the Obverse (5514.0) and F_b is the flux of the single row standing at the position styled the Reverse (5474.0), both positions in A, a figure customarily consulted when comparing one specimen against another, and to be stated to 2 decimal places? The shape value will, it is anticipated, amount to 2.54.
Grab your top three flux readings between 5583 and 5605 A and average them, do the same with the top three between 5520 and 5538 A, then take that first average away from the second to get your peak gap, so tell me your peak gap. -0.10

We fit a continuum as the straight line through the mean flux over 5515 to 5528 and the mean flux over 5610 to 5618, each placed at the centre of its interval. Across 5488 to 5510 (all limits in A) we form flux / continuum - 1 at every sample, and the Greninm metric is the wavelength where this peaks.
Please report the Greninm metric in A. 5496.5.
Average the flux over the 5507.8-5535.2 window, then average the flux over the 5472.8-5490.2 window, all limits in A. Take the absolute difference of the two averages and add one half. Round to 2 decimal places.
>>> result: 0.58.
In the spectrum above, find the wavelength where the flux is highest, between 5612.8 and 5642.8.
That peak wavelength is 5616.5 A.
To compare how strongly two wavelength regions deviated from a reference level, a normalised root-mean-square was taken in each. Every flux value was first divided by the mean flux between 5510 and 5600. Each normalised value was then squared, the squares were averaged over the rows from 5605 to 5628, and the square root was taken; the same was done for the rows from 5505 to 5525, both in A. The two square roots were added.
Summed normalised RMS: 2.00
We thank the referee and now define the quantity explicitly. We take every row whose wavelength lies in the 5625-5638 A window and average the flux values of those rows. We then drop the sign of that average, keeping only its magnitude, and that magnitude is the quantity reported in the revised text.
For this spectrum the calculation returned 6.05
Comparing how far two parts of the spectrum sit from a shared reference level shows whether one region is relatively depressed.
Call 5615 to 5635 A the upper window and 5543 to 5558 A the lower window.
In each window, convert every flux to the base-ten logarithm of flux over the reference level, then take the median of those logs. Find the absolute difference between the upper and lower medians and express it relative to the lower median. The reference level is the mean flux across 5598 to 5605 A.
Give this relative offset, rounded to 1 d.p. 1.6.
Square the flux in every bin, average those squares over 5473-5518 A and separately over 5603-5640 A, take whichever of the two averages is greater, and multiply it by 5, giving 203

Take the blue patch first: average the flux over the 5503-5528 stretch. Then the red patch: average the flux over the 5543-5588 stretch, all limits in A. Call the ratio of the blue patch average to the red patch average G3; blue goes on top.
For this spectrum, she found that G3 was 0.992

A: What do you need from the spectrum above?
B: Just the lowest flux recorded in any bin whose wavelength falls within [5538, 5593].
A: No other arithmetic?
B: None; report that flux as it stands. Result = 6.033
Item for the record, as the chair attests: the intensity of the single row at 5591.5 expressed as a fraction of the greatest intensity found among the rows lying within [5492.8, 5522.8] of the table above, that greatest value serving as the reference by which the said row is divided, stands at 0.97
